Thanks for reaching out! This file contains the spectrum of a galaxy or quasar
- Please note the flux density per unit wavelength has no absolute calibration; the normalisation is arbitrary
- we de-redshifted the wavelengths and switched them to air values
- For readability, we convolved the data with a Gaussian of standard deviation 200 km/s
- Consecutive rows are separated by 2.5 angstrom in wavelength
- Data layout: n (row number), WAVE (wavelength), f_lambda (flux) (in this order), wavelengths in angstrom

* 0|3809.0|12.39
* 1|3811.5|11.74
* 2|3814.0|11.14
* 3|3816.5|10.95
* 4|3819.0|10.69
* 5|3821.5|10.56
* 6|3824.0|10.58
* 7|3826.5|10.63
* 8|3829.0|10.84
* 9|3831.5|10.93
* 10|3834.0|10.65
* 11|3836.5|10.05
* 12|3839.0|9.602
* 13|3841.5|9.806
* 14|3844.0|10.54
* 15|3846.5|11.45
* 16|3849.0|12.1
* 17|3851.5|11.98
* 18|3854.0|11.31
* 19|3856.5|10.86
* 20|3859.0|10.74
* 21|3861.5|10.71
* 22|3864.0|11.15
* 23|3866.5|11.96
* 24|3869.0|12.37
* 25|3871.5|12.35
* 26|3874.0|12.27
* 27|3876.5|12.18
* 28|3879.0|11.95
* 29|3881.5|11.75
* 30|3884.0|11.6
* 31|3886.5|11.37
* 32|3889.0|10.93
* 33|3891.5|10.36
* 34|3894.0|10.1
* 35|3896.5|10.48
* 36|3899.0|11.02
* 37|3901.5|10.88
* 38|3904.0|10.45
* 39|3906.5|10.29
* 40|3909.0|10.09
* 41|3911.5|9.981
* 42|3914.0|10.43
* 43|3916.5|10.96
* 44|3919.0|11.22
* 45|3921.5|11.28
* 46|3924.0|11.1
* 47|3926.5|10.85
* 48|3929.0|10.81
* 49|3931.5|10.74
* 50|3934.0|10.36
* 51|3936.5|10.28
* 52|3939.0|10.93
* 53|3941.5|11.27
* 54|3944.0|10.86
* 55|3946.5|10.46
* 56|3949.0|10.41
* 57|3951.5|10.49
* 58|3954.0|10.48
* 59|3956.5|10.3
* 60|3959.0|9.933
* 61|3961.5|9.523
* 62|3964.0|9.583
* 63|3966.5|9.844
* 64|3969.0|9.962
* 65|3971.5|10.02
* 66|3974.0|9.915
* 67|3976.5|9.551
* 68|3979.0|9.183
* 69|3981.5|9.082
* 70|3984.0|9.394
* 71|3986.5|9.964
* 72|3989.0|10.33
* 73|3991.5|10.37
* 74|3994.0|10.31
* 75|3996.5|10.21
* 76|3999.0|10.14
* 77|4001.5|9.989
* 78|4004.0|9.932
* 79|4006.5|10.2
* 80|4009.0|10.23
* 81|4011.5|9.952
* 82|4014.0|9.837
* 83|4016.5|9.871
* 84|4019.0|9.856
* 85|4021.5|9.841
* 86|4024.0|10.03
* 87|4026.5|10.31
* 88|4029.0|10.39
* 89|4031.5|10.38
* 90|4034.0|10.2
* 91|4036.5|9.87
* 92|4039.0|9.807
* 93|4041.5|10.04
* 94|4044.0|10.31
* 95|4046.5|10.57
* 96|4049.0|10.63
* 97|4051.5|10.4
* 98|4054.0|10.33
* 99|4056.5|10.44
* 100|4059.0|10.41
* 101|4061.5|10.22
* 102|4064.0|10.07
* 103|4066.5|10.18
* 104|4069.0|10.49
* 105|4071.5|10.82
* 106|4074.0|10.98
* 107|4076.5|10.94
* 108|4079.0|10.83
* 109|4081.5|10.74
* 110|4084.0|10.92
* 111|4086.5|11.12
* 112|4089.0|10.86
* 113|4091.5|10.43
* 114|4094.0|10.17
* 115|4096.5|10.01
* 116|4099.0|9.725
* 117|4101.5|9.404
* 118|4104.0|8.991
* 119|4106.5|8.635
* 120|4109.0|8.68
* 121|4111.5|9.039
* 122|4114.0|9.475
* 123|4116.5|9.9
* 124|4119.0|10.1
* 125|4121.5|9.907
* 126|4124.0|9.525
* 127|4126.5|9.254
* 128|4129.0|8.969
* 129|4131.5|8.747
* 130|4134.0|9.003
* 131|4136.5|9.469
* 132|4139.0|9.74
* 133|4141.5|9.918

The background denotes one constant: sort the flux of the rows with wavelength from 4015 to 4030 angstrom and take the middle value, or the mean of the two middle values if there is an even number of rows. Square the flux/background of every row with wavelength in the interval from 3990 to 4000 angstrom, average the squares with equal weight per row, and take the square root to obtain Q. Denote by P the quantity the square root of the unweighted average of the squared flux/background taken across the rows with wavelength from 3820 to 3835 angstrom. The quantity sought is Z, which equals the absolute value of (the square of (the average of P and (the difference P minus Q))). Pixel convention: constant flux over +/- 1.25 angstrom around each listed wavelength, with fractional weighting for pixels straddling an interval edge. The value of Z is 0.31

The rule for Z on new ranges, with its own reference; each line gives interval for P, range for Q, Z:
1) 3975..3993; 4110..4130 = 0.25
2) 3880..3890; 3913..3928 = 0.35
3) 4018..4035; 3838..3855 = 0.22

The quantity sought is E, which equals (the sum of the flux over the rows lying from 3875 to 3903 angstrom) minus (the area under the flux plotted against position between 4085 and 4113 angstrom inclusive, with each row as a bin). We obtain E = -150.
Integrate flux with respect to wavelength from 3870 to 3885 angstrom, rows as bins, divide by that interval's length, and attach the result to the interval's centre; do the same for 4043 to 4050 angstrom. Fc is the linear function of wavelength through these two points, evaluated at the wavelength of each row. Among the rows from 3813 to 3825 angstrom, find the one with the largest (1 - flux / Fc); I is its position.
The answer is 3821.5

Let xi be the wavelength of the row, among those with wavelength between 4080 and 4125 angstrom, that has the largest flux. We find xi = 4086.5 angstrom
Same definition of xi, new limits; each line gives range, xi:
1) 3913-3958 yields 3921.5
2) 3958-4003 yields 3991.5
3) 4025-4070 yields 4049.0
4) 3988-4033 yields 4029.0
